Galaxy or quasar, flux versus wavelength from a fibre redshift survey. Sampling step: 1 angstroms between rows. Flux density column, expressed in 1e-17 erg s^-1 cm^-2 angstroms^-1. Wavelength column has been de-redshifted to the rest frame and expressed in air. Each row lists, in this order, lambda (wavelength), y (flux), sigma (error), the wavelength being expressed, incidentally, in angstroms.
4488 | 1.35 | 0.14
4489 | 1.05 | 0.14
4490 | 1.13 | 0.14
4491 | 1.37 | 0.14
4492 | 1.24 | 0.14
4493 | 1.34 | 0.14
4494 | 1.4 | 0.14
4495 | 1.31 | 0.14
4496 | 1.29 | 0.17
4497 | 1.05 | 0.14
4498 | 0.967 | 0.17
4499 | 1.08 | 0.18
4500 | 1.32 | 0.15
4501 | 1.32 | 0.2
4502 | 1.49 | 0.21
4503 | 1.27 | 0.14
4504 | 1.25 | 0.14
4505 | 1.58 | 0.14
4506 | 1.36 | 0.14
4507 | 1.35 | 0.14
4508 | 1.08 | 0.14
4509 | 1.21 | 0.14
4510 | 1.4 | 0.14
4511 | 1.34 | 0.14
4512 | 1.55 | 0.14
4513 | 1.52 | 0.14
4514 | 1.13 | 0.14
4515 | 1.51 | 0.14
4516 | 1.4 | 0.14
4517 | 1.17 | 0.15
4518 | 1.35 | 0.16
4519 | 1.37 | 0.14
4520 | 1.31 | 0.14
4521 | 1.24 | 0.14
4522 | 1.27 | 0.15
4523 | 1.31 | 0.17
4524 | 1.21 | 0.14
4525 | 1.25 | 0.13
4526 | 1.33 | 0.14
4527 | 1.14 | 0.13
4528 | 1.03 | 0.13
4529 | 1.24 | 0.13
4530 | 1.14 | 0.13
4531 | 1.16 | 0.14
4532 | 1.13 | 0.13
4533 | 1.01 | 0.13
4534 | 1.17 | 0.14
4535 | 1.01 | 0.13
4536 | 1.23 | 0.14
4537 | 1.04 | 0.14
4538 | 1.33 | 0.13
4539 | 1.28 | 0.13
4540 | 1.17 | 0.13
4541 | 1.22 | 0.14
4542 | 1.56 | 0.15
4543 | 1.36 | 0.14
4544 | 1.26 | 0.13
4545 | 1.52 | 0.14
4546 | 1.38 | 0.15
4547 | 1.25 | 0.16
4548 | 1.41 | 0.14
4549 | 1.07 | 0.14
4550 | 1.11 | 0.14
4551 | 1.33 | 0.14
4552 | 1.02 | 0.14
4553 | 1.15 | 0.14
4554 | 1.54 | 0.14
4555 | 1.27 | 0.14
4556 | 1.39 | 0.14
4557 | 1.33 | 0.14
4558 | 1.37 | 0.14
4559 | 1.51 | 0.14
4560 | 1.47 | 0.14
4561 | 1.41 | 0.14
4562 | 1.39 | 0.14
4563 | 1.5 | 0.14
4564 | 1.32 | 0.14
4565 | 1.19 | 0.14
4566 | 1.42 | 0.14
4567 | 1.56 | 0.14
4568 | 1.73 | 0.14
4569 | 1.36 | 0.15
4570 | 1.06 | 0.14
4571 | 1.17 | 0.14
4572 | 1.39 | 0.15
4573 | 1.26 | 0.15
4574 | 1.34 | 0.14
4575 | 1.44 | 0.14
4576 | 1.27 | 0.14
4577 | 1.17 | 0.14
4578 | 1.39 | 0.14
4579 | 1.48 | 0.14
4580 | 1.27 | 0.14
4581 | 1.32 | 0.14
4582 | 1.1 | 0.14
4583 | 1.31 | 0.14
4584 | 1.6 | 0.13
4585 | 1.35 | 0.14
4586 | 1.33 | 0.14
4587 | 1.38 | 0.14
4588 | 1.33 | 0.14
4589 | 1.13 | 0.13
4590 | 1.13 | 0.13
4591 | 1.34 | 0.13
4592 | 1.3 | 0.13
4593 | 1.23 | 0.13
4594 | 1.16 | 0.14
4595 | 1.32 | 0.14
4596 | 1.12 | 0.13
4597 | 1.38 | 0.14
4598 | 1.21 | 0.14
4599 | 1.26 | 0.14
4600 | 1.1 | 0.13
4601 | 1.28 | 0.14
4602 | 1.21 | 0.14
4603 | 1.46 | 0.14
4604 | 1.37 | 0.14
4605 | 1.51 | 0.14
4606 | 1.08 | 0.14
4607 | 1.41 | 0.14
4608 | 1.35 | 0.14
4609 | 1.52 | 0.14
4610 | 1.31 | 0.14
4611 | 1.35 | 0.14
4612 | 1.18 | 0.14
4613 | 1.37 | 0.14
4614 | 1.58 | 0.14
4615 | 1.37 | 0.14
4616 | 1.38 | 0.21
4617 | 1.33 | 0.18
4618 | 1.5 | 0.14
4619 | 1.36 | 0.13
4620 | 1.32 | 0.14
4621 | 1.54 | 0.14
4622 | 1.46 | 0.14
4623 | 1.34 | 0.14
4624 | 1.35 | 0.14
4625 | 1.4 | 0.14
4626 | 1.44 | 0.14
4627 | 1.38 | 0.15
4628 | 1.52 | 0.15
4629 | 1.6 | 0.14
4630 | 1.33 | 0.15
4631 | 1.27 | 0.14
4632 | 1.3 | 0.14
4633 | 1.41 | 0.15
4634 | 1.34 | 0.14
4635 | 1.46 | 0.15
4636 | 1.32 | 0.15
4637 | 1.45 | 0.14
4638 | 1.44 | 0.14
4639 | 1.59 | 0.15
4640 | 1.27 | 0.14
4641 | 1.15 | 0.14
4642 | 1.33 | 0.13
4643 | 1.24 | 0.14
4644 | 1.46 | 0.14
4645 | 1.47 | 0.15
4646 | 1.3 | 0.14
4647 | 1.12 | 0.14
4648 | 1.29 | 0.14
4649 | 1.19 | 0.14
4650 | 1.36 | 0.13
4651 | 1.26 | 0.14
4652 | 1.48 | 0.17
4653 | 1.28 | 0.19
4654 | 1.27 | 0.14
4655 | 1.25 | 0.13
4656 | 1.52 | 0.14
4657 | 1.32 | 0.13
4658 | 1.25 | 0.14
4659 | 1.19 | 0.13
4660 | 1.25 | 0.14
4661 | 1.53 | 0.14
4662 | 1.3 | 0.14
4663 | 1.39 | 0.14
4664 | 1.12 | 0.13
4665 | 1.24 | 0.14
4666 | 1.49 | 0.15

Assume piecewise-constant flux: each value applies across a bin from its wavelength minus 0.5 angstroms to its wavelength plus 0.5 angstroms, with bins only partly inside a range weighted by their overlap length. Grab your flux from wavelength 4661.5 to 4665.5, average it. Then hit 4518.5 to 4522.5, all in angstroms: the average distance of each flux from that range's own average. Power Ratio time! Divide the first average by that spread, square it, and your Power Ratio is 882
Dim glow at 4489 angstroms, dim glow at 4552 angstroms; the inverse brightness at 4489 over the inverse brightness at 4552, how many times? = 0.97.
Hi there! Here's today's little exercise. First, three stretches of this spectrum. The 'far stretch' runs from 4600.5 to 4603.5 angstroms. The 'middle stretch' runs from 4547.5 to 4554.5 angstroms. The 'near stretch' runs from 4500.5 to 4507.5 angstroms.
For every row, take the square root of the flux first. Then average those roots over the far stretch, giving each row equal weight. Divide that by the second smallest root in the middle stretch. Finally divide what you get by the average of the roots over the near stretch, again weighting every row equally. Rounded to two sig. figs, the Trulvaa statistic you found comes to 0.95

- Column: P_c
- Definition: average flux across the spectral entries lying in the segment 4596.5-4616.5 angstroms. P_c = 1.33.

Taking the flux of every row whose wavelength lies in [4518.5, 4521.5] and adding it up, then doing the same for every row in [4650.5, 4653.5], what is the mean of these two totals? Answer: 3.97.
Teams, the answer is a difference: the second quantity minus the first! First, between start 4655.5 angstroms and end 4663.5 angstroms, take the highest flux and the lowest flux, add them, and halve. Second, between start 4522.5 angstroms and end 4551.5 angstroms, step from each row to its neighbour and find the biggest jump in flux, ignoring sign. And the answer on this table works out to -1.02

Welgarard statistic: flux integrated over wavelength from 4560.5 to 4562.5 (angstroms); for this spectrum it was 2.80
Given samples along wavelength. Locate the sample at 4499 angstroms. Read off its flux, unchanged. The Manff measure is 1.08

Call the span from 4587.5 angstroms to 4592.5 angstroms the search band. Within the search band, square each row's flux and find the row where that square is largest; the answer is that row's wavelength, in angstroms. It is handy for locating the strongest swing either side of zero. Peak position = 4591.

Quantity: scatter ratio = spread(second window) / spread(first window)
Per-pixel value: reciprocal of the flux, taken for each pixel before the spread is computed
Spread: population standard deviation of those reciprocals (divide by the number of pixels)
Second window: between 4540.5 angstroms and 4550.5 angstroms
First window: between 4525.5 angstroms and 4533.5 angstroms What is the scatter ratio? 1.3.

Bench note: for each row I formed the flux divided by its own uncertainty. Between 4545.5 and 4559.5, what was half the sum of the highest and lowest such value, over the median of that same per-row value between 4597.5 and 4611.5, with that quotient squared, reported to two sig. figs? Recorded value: 0.93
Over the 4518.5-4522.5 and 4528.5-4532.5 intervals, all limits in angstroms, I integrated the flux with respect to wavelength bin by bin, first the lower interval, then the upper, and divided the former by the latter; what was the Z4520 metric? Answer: 1.11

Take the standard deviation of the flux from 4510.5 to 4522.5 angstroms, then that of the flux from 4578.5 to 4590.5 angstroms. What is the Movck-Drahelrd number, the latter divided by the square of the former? 8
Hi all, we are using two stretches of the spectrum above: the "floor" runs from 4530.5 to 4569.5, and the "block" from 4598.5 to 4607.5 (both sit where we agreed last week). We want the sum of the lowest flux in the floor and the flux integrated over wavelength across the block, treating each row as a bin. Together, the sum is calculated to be 13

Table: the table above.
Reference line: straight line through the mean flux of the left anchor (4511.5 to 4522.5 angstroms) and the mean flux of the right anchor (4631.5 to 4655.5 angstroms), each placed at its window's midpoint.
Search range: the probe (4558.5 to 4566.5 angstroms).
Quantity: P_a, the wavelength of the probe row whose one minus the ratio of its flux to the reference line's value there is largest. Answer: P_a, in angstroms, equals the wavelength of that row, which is 4565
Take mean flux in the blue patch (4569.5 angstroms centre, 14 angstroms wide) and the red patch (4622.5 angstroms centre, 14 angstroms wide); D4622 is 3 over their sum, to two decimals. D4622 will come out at 1.08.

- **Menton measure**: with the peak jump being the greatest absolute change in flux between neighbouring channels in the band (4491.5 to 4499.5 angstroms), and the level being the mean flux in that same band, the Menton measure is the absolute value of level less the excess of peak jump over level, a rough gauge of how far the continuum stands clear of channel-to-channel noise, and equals 2.18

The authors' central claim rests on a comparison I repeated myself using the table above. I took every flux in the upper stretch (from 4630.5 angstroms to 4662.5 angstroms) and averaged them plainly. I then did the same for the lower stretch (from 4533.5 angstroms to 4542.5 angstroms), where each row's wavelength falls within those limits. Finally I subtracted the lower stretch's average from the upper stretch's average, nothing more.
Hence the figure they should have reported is 0.11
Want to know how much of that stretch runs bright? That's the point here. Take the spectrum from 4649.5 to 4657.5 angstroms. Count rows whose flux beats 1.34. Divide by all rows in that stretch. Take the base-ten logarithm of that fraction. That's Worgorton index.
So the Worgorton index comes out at -0.43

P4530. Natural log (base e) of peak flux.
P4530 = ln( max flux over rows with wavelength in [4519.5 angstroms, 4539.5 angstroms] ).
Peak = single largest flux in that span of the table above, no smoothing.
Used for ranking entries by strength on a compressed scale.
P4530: 0.285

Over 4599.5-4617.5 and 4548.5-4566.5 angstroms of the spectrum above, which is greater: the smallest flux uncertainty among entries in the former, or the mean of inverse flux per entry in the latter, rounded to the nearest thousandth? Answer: 0.768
